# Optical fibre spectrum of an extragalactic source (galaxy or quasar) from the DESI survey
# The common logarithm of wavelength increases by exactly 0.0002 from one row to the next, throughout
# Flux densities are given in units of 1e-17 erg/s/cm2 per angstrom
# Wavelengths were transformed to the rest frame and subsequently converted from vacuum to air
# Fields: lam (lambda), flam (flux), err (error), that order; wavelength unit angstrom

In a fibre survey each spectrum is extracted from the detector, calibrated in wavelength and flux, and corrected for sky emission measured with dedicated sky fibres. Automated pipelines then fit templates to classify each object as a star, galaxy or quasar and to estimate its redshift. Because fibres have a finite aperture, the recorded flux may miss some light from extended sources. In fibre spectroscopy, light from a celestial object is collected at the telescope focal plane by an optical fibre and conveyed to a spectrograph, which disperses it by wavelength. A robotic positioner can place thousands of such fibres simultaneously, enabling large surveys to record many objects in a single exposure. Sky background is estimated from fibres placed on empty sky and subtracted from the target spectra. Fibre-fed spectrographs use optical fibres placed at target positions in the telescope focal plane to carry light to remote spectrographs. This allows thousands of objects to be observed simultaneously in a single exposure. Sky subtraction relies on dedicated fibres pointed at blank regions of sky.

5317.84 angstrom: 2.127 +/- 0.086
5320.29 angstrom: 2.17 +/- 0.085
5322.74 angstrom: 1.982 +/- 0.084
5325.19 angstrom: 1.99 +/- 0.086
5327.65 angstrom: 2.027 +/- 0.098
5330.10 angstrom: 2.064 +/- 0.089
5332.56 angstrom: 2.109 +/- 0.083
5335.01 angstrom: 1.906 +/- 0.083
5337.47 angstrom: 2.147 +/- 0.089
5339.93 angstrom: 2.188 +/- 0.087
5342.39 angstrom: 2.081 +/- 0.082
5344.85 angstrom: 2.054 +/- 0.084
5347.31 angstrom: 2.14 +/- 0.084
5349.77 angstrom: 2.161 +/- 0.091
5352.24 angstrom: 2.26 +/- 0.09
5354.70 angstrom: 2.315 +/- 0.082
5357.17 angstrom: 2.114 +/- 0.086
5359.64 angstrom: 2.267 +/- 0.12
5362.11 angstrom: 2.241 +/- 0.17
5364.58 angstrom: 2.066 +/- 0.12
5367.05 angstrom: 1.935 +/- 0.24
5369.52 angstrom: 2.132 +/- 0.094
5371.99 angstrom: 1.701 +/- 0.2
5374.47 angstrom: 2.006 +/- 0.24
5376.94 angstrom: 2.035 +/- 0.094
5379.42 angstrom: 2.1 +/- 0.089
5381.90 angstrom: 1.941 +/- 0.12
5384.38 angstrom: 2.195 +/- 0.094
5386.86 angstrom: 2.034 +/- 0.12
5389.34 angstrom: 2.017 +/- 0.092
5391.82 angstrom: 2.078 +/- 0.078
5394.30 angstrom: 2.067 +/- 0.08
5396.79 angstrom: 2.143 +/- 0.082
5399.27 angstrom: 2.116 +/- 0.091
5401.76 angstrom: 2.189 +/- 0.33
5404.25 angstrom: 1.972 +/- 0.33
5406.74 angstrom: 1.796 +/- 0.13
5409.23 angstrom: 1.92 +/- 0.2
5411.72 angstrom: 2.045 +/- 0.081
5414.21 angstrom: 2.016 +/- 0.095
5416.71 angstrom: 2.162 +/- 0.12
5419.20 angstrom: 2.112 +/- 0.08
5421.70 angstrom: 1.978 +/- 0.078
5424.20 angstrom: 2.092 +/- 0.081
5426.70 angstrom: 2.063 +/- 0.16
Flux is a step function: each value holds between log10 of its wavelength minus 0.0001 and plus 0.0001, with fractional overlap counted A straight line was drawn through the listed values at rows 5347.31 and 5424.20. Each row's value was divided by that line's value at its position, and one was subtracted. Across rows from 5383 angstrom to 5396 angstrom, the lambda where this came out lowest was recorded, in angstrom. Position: 5389.34 angstrom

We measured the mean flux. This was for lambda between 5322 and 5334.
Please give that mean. 2.03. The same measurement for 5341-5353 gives 2.14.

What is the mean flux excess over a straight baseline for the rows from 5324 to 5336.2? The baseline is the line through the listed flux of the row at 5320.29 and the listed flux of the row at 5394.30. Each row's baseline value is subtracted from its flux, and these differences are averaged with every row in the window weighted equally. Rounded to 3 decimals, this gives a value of -0.137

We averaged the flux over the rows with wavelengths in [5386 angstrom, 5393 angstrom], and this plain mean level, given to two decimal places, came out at 2.04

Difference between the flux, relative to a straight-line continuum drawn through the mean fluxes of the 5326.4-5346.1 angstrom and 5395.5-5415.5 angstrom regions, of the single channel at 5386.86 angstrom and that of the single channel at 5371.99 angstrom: 0.17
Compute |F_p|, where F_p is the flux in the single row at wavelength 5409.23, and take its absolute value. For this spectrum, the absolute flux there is 1.92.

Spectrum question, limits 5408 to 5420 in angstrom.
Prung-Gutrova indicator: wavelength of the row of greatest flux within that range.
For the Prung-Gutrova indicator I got 5416.71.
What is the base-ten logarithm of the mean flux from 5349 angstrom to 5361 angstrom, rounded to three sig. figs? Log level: 0.347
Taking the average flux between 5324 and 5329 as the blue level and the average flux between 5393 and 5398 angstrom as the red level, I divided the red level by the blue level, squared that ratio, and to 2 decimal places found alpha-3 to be 1.10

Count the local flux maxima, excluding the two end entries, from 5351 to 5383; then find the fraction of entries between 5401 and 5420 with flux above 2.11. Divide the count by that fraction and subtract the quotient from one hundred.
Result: 89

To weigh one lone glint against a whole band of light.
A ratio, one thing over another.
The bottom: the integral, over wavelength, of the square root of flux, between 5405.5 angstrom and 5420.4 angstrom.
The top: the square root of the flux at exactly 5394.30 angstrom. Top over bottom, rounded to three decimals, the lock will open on 0.068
